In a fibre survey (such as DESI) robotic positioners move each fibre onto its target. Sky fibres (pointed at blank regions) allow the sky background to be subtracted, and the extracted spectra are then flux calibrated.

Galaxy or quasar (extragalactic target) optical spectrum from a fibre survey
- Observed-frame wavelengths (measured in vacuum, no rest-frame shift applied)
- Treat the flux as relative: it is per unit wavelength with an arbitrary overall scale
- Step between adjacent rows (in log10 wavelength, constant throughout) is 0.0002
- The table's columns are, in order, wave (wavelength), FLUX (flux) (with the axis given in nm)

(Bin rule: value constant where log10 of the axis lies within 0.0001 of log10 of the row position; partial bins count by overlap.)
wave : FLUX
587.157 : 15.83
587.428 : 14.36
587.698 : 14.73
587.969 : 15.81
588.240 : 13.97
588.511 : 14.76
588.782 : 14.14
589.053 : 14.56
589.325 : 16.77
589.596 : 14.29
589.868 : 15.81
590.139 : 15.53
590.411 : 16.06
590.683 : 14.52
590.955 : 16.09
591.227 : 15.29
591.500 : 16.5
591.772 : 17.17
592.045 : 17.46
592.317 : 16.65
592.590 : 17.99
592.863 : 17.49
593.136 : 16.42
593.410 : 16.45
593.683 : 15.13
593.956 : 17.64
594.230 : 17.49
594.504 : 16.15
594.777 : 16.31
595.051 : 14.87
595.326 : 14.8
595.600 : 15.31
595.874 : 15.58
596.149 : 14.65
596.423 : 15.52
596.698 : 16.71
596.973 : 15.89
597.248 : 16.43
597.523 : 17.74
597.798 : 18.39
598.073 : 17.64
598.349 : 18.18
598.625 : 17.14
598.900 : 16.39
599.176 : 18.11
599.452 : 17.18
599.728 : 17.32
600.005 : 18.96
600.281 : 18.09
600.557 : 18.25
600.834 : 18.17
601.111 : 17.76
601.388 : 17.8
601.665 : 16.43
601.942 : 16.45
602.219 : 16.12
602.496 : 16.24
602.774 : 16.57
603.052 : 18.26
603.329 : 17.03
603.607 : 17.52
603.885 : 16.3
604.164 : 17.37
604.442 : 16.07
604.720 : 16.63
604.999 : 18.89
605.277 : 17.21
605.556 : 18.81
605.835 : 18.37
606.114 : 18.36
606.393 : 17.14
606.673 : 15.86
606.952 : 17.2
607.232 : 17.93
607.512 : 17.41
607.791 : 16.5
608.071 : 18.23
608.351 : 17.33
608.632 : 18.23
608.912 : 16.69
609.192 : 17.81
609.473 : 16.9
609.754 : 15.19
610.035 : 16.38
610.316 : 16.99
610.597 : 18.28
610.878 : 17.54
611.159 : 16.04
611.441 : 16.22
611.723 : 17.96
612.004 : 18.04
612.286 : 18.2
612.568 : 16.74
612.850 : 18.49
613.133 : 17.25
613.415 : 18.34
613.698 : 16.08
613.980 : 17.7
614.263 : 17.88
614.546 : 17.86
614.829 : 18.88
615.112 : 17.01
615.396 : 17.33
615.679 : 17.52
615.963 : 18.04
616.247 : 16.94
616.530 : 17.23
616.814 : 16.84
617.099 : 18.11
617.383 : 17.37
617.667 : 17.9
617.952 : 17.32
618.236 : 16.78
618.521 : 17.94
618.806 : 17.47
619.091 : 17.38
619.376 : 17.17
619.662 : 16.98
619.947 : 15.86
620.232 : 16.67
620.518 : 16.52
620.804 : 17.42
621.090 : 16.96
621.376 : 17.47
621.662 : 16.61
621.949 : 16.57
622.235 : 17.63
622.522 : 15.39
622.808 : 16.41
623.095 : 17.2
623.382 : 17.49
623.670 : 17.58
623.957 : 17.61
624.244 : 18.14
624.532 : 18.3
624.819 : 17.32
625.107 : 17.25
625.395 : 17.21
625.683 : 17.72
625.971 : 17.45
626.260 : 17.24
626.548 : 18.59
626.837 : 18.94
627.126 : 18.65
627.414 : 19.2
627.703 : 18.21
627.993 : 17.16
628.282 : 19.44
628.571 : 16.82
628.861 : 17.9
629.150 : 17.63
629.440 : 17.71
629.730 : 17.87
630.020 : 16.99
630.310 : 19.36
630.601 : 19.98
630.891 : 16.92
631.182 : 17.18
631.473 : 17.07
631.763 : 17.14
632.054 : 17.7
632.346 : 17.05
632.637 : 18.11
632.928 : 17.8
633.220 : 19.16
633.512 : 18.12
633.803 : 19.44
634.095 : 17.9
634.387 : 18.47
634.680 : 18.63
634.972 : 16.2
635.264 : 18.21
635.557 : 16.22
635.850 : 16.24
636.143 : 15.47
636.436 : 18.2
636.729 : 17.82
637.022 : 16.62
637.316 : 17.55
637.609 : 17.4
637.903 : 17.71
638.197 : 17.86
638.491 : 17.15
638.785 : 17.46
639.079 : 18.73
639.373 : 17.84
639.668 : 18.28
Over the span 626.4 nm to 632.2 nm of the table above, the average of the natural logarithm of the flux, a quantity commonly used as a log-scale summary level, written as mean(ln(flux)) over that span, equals 2.89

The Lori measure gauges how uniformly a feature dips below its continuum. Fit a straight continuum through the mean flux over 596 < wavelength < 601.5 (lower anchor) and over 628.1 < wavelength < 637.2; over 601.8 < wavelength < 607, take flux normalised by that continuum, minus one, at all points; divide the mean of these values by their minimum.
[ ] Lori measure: 0.13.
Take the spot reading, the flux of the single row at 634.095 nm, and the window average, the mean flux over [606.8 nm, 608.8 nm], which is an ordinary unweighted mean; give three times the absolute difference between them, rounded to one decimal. 1.1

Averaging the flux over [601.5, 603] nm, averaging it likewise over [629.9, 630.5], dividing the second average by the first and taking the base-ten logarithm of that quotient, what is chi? 0.046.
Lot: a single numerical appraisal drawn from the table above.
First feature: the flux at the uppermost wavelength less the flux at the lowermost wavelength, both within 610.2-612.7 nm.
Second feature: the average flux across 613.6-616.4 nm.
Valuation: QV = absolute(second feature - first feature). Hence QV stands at 17.8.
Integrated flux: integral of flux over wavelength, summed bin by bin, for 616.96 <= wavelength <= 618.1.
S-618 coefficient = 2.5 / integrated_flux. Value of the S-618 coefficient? 0.124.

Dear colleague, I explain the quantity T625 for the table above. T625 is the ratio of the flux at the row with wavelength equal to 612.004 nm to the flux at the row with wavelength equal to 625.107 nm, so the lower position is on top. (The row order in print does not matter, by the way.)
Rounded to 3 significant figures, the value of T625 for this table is 1.05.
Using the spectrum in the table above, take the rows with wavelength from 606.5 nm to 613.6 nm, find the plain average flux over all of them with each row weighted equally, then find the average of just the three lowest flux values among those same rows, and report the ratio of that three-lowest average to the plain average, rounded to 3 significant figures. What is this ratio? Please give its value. 0.909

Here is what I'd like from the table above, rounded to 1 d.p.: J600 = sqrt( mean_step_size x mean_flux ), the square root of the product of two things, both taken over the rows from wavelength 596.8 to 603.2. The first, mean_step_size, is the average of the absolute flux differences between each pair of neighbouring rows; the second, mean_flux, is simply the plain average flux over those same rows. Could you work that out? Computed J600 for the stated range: 3.5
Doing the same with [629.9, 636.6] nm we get 4.5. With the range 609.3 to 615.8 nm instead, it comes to 4.2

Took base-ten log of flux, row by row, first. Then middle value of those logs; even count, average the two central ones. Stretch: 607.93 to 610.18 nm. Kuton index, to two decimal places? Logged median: 1.23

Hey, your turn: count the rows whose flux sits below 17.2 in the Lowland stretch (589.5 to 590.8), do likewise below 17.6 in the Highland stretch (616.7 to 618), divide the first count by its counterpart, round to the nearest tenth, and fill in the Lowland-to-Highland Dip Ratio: 1.7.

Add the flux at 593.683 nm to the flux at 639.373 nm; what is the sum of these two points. 33.0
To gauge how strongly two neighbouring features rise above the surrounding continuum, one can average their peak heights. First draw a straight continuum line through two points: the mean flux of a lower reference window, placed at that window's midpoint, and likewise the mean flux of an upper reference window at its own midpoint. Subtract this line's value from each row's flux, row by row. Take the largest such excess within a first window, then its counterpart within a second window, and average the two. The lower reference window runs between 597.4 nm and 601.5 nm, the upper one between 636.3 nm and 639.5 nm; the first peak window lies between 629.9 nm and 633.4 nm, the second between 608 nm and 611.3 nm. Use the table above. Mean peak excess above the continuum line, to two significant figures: 1.4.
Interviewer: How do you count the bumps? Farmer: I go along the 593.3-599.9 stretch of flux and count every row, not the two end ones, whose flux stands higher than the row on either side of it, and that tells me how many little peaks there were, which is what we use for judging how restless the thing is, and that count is 7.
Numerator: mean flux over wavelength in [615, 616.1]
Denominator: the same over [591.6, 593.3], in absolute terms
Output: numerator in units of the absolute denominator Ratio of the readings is 1.02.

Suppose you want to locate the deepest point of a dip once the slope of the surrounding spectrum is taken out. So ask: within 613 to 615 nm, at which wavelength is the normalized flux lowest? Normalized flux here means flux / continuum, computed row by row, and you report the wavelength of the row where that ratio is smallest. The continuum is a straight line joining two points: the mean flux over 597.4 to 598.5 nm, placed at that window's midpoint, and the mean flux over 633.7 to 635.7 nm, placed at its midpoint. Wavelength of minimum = 613.698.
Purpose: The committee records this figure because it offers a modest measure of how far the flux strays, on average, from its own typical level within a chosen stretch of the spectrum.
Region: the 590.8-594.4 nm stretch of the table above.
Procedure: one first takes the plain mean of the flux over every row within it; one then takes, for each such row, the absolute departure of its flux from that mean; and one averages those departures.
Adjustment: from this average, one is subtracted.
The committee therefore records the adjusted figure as -0.27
